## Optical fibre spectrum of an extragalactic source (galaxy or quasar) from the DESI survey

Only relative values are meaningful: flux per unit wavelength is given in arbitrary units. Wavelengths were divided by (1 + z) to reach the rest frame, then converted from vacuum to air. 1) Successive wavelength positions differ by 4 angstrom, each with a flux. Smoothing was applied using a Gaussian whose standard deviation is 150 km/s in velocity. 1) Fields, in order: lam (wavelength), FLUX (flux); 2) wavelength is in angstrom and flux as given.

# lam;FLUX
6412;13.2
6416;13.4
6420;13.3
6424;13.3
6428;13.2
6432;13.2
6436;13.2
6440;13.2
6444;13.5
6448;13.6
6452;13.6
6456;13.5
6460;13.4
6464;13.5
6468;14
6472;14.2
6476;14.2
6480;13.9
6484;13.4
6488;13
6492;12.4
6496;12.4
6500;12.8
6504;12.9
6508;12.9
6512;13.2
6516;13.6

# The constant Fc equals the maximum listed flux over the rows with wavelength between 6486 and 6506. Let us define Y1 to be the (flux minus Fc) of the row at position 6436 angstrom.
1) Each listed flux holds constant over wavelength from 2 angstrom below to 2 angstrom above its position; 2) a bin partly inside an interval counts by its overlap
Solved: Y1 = 0.2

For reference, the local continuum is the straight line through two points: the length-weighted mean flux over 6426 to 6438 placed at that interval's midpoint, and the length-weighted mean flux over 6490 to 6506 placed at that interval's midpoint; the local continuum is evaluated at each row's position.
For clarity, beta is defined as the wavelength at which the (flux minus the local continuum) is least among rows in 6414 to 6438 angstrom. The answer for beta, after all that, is 6428 angstrom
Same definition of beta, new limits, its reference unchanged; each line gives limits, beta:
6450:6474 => 6460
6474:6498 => 6492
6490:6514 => 6492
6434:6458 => 6436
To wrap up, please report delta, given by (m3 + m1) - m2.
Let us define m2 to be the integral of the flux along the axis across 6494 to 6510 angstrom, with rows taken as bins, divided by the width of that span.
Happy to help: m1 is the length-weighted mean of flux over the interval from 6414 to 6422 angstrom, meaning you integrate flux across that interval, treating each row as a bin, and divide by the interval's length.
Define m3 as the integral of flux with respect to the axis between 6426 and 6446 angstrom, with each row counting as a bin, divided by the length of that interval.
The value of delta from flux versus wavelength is 13.9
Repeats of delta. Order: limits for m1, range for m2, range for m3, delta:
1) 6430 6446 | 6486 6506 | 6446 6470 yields 14.2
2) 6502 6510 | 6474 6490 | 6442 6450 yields 12.8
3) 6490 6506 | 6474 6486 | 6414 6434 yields 12.1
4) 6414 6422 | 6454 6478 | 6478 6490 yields 13.0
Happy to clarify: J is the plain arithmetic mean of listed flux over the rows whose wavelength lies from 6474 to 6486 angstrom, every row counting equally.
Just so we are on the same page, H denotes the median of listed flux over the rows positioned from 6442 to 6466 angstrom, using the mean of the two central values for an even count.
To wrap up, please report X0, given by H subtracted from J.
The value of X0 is 0.3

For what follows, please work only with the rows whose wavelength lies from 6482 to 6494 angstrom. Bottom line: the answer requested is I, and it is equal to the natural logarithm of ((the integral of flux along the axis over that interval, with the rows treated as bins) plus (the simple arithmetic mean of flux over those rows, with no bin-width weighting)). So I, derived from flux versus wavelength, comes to 5.12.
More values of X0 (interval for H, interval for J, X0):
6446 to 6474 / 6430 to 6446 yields -0.3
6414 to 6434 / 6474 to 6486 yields 0.5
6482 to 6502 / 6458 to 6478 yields 1.1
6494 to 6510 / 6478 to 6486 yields 0.8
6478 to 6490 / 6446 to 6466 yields 0.1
